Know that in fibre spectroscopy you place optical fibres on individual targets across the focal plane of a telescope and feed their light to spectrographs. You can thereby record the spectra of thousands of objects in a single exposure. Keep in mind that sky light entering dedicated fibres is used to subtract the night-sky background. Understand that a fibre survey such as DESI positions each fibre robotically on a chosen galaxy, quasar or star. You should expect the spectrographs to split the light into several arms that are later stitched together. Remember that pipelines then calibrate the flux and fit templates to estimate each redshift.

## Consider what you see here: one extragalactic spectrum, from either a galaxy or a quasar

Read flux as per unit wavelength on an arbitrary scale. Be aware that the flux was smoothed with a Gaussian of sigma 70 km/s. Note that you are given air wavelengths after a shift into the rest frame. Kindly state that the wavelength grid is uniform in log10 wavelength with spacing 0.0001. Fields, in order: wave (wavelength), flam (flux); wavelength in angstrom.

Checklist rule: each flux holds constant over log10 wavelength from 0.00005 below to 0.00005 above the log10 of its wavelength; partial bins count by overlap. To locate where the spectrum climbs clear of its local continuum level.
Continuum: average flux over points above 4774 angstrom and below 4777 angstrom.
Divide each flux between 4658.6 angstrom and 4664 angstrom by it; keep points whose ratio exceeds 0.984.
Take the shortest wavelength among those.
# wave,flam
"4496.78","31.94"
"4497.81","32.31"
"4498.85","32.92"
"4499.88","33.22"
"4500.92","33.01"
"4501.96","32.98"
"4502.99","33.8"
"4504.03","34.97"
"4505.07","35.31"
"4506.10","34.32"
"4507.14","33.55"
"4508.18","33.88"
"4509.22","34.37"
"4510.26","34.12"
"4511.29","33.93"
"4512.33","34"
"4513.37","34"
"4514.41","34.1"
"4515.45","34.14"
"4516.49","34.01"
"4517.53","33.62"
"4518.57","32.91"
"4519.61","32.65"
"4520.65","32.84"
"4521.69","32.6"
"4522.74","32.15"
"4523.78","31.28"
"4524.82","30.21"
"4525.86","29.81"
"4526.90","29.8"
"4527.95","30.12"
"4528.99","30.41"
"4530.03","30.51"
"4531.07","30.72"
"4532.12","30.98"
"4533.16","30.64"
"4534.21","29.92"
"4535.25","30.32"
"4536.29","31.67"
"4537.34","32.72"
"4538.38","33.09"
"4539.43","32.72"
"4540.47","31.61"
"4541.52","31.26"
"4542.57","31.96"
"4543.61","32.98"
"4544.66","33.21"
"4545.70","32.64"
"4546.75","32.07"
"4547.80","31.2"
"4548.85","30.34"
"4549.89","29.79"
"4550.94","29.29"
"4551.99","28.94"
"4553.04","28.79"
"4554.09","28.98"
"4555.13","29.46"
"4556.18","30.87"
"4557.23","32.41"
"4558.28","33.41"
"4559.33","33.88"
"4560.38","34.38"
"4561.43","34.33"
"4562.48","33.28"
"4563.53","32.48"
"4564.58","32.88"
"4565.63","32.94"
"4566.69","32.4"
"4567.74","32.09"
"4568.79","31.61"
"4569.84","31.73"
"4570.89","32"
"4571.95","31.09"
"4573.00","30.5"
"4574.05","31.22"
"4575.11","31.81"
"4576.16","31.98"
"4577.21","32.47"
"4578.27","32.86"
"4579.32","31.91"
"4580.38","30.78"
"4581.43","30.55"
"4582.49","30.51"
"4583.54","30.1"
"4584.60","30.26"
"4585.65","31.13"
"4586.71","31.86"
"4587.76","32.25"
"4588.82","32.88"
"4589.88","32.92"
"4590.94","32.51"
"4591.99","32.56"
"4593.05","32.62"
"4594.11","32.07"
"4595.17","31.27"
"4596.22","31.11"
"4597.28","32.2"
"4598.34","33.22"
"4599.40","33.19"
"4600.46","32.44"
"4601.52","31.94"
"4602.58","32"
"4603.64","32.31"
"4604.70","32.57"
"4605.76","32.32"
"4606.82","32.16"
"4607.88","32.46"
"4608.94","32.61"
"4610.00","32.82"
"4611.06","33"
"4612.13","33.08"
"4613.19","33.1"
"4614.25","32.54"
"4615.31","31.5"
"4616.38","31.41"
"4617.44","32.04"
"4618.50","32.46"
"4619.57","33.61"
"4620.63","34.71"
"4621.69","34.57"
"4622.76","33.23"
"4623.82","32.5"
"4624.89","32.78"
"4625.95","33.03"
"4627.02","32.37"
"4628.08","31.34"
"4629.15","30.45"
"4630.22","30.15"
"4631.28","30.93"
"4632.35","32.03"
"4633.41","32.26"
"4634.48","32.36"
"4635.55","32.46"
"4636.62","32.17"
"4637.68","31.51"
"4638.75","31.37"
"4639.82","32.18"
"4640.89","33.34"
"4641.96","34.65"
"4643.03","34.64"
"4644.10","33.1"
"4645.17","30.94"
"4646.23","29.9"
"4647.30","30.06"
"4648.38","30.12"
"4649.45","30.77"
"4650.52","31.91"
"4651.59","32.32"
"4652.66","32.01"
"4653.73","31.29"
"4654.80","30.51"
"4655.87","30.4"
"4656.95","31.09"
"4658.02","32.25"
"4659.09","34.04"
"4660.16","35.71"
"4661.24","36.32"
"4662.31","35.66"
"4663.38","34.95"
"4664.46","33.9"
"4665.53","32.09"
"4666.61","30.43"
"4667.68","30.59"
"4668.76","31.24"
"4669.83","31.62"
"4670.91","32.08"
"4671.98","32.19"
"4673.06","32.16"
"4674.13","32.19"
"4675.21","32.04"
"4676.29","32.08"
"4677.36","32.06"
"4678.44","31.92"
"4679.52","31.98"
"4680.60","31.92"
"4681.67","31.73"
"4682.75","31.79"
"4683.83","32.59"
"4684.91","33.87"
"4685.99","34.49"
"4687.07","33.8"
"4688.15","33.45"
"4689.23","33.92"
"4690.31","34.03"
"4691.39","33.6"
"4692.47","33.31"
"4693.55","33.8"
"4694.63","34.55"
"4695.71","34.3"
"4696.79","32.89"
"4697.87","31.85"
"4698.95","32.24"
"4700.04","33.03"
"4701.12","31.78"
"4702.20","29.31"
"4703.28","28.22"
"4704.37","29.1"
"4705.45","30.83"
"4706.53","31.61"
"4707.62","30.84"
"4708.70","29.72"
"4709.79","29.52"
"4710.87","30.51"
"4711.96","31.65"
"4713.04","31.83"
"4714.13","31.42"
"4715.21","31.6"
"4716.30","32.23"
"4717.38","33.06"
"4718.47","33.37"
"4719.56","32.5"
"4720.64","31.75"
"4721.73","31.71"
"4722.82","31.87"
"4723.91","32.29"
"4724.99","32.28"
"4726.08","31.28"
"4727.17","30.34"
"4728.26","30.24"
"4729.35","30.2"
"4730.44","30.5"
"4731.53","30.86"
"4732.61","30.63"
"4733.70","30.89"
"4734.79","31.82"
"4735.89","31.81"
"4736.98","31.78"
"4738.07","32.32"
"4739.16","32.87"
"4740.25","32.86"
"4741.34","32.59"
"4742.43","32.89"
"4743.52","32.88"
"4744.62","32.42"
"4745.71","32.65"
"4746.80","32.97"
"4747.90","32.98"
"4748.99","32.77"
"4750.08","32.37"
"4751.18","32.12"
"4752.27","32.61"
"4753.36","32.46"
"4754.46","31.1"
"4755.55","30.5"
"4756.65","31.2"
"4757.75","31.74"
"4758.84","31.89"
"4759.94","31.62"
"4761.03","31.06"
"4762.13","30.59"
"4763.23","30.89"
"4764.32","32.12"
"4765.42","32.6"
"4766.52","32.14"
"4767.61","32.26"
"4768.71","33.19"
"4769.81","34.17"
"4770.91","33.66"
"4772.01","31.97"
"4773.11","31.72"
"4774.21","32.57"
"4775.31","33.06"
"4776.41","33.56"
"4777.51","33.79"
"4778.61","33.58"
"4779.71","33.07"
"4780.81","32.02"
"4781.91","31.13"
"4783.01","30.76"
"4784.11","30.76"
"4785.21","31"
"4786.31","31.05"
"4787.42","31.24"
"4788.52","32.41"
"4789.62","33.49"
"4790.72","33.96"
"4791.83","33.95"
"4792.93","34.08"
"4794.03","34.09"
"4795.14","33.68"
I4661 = 4659.09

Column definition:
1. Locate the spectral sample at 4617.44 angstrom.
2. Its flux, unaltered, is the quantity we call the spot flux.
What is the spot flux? 32.04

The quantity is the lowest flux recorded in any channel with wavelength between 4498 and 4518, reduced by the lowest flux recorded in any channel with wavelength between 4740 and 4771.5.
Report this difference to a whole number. 2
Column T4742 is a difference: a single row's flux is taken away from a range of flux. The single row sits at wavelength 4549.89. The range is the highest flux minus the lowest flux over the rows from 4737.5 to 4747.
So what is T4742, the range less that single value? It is -29.1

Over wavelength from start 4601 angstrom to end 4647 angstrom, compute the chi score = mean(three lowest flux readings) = 30.2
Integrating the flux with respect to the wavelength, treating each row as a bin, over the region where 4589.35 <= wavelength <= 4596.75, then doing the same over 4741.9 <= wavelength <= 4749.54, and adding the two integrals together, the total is 489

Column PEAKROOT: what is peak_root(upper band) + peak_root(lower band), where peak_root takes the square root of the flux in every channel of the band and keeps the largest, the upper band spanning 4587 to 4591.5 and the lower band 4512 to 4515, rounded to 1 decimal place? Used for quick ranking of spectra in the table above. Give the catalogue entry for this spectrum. 11.6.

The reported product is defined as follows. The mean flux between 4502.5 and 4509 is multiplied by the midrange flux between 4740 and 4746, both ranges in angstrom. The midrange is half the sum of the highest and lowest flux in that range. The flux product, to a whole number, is 1120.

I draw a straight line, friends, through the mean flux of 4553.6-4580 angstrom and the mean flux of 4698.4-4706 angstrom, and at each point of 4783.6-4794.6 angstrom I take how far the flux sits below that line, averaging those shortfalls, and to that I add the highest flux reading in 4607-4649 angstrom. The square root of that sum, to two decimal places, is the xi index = 5.64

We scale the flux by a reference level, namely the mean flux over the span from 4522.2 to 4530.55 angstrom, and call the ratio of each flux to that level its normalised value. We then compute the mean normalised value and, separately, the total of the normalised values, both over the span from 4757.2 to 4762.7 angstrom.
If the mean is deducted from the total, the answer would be 4.1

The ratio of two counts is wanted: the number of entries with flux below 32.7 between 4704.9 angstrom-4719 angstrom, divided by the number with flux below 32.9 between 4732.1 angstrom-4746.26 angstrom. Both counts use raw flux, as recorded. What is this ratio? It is 0.85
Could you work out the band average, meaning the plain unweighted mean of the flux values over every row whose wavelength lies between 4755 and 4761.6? 31.3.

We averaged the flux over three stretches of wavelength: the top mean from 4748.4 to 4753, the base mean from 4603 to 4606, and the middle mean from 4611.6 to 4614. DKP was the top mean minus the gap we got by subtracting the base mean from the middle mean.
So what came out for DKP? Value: 31.8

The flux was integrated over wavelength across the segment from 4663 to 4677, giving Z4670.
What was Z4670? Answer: 449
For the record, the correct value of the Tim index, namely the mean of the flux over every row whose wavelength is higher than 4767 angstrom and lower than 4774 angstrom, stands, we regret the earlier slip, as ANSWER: 32.8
